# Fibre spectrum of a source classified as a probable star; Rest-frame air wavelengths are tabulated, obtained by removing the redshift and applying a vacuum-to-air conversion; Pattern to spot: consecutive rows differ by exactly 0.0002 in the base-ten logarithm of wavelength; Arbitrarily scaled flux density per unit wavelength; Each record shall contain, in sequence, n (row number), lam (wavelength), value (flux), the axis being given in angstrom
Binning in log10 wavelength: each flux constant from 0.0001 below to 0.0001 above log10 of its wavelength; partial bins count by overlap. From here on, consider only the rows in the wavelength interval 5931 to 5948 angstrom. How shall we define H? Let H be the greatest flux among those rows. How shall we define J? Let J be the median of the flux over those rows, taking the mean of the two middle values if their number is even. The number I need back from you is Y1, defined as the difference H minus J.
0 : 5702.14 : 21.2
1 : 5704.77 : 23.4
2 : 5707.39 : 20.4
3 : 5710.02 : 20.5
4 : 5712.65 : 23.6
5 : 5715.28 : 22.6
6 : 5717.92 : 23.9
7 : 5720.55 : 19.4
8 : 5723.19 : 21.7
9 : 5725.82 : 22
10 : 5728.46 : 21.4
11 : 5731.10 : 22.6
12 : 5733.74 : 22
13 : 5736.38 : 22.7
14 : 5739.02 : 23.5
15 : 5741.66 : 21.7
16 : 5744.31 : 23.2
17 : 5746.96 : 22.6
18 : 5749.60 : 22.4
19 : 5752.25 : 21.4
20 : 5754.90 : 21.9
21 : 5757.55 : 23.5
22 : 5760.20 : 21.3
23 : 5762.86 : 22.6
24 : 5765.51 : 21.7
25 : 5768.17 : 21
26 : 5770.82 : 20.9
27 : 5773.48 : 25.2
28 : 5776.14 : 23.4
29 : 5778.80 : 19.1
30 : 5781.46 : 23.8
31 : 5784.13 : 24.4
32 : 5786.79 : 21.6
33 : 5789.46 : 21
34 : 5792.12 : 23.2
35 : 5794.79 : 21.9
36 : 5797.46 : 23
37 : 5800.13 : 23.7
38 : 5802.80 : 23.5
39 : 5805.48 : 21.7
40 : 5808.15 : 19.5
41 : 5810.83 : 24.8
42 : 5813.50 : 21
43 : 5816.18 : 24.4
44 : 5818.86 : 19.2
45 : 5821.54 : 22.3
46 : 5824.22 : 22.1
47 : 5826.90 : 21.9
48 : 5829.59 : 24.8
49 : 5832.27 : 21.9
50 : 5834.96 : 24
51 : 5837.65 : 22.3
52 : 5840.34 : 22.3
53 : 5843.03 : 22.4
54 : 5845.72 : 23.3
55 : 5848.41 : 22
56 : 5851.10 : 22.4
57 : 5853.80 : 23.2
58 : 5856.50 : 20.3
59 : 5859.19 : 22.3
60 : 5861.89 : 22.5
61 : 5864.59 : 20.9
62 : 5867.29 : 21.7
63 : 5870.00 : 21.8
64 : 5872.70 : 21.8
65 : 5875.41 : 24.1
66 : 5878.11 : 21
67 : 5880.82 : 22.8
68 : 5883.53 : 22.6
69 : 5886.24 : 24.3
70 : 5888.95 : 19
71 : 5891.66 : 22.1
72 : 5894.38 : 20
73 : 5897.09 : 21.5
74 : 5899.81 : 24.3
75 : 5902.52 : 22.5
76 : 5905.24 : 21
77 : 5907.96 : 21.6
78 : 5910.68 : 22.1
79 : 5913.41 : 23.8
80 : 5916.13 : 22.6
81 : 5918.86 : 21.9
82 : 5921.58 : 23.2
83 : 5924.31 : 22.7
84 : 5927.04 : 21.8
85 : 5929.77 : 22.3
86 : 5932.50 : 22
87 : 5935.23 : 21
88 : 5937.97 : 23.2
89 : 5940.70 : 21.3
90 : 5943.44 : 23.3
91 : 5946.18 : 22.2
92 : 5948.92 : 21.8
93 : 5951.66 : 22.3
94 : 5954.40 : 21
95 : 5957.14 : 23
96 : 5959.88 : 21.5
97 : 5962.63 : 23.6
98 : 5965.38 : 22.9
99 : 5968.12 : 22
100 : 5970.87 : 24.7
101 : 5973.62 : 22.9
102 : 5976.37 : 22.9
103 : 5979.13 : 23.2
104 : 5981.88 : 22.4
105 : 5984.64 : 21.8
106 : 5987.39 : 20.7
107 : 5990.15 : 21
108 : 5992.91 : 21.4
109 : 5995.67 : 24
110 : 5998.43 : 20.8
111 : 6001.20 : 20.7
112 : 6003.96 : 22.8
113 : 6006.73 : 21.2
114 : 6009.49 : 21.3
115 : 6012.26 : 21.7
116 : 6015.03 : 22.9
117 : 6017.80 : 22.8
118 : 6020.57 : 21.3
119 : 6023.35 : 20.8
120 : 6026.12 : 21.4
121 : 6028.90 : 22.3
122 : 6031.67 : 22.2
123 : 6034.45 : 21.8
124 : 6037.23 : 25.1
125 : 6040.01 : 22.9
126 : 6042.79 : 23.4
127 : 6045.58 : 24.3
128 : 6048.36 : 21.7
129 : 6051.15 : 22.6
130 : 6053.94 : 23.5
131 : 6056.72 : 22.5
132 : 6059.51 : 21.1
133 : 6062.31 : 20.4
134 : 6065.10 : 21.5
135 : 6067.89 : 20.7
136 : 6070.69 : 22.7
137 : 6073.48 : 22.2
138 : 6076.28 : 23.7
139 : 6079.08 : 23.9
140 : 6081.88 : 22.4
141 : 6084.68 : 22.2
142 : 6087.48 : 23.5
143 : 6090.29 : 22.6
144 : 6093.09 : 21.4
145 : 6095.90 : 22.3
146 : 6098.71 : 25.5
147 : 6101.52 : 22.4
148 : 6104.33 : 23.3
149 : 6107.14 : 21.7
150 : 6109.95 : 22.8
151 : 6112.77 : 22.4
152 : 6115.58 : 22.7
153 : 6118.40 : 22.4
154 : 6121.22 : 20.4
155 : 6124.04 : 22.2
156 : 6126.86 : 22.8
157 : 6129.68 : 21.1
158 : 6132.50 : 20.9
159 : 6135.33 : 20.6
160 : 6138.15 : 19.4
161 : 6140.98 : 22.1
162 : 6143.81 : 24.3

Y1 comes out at 1.2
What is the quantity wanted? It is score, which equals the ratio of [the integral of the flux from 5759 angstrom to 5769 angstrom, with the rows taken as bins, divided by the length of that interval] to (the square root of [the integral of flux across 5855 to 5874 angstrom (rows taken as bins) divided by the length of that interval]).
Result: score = 4.66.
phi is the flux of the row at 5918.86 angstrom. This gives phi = 21.9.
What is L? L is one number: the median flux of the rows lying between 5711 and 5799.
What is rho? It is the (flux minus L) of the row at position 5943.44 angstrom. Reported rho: 0.9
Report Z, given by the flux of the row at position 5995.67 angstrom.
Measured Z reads 24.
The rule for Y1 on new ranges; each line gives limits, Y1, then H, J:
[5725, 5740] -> 1.2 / 23.5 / 22.3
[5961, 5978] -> 1.8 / 24.7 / 22.9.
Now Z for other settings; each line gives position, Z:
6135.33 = 20.6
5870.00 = 21.8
